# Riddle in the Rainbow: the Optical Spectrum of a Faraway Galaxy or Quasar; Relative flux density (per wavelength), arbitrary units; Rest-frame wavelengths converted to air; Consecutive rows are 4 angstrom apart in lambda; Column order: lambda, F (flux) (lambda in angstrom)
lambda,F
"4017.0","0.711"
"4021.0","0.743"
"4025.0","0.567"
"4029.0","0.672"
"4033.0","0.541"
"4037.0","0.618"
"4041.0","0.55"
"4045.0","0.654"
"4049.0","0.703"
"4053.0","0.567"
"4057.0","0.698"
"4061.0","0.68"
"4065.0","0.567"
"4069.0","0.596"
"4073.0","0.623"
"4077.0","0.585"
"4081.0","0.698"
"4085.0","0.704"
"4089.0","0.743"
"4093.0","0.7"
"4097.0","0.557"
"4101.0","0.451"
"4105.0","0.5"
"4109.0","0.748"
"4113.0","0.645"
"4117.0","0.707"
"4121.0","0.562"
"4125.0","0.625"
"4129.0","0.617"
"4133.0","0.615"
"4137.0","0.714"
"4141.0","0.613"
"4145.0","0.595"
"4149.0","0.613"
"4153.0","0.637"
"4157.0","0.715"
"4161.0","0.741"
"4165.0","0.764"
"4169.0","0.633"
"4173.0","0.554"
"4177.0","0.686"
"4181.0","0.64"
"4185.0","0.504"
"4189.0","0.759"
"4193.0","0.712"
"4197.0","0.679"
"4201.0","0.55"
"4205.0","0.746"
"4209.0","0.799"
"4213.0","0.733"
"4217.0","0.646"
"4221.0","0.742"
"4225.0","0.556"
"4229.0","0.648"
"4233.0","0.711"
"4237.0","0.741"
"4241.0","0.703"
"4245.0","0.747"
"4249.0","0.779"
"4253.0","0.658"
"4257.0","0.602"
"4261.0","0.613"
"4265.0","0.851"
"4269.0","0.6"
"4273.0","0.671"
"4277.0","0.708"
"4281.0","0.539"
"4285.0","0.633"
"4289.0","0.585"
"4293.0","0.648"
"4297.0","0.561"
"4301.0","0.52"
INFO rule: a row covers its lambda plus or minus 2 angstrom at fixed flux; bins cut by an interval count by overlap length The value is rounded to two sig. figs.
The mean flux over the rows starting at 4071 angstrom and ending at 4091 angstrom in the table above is 0.67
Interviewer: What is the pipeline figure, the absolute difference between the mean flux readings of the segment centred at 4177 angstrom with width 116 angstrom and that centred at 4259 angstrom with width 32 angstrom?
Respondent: 0.031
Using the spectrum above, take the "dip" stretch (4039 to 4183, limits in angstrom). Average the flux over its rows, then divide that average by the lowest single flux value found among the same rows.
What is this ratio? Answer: 1.42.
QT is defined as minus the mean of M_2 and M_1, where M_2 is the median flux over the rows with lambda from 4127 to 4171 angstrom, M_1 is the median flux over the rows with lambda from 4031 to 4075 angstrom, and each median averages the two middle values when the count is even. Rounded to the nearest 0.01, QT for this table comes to -0.63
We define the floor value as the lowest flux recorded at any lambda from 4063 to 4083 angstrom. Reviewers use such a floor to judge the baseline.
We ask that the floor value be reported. 0.567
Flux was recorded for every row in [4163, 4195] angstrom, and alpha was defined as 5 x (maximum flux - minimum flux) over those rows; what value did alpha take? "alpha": 1.30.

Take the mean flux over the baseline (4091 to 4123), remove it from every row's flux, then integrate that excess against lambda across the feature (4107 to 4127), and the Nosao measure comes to 1.0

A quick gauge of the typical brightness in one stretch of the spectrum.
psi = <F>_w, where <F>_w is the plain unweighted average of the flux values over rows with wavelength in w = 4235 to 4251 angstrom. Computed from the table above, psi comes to 0.74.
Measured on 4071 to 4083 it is 0.64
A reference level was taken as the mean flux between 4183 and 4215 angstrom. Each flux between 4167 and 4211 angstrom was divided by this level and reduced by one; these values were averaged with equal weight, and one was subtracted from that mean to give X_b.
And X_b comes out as -1.04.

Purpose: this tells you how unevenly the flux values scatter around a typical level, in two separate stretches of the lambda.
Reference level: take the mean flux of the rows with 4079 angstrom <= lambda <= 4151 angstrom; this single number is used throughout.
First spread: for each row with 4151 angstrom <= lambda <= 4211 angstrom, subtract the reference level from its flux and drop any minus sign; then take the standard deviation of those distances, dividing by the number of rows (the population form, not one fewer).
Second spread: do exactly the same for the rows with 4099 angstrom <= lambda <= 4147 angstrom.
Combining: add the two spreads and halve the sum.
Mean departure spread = 0.051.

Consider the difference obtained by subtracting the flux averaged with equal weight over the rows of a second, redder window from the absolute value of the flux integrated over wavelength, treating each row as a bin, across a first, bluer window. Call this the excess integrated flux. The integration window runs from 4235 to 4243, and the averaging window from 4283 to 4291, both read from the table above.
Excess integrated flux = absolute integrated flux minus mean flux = 5.2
